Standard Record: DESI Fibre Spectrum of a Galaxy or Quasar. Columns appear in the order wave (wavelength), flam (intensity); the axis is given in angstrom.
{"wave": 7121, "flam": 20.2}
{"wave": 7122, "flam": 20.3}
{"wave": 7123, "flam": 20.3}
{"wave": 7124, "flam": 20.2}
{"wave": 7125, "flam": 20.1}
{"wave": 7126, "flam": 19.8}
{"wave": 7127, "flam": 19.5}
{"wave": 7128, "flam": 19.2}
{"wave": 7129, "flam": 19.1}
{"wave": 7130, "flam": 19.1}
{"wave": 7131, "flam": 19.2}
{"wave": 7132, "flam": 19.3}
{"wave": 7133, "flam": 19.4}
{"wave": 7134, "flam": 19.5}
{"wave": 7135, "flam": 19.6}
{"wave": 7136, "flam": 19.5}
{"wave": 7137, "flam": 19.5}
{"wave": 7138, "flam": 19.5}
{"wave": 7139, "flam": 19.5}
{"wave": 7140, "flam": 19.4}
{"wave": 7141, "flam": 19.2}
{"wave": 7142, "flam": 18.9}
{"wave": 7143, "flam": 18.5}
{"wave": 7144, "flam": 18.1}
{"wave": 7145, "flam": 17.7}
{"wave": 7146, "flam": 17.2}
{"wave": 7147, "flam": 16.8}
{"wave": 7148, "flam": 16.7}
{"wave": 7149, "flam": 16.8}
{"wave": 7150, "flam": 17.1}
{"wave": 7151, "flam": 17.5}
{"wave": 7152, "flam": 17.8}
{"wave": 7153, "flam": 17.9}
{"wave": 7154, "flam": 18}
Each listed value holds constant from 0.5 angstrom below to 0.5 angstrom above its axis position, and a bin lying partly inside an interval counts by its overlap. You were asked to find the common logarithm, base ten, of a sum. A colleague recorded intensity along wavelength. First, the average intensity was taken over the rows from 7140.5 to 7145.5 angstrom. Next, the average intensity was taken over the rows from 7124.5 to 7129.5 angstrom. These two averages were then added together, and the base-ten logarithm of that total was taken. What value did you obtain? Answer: 1.58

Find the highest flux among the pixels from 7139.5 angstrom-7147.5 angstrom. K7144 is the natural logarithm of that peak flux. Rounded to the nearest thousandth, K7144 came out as 2.965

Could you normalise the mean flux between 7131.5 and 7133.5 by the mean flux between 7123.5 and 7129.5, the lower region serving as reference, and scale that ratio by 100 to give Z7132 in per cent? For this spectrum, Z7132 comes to 98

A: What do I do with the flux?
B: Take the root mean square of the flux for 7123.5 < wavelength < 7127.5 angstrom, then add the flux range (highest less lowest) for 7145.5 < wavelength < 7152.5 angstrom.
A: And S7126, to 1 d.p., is 21.0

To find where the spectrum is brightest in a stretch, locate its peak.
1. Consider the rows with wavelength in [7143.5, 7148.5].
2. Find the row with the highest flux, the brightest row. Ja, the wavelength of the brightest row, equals 7144 angstrom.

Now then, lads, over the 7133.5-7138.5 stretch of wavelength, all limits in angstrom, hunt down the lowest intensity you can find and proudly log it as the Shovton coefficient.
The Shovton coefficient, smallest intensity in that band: 19.5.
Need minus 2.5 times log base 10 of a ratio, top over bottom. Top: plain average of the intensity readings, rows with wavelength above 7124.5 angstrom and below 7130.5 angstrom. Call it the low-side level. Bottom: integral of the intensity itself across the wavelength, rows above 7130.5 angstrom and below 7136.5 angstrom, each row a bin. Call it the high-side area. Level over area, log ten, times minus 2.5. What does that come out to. 1.9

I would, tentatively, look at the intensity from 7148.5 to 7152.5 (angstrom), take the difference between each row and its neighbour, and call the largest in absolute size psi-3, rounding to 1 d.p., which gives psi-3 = 0.4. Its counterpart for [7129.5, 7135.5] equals 0.1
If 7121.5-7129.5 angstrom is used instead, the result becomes 0.3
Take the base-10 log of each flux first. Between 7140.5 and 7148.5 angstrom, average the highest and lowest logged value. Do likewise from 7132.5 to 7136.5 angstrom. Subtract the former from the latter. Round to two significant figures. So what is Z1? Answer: 0.037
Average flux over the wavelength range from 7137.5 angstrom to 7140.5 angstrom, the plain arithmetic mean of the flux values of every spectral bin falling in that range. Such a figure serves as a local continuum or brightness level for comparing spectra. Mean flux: 19.5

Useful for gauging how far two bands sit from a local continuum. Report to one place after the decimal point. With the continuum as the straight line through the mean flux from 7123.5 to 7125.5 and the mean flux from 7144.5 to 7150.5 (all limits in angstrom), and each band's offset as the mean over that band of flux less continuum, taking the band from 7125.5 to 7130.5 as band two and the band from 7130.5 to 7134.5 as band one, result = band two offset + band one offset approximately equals -0.1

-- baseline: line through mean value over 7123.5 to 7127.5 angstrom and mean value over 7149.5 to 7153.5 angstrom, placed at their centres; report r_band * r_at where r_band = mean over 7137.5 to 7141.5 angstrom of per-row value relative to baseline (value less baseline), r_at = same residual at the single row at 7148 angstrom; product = -0.893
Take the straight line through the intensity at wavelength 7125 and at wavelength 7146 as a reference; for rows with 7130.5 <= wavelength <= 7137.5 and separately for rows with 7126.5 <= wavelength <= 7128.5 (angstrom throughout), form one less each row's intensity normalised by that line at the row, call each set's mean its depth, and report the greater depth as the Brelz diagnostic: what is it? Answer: 0.021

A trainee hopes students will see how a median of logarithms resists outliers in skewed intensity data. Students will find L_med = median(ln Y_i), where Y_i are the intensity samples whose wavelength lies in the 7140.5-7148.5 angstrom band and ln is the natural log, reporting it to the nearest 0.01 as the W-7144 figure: 2.88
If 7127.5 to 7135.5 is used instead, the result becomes 2.96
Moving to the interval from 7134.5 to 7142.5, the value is 2.97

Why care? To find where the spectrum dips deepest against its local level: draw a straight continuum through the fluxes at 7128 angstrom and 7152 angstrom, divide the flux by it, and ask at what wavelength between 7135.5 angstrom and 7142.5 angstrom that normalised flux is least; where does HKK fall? 7142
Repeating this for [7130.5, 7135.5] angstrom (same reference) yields 7131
